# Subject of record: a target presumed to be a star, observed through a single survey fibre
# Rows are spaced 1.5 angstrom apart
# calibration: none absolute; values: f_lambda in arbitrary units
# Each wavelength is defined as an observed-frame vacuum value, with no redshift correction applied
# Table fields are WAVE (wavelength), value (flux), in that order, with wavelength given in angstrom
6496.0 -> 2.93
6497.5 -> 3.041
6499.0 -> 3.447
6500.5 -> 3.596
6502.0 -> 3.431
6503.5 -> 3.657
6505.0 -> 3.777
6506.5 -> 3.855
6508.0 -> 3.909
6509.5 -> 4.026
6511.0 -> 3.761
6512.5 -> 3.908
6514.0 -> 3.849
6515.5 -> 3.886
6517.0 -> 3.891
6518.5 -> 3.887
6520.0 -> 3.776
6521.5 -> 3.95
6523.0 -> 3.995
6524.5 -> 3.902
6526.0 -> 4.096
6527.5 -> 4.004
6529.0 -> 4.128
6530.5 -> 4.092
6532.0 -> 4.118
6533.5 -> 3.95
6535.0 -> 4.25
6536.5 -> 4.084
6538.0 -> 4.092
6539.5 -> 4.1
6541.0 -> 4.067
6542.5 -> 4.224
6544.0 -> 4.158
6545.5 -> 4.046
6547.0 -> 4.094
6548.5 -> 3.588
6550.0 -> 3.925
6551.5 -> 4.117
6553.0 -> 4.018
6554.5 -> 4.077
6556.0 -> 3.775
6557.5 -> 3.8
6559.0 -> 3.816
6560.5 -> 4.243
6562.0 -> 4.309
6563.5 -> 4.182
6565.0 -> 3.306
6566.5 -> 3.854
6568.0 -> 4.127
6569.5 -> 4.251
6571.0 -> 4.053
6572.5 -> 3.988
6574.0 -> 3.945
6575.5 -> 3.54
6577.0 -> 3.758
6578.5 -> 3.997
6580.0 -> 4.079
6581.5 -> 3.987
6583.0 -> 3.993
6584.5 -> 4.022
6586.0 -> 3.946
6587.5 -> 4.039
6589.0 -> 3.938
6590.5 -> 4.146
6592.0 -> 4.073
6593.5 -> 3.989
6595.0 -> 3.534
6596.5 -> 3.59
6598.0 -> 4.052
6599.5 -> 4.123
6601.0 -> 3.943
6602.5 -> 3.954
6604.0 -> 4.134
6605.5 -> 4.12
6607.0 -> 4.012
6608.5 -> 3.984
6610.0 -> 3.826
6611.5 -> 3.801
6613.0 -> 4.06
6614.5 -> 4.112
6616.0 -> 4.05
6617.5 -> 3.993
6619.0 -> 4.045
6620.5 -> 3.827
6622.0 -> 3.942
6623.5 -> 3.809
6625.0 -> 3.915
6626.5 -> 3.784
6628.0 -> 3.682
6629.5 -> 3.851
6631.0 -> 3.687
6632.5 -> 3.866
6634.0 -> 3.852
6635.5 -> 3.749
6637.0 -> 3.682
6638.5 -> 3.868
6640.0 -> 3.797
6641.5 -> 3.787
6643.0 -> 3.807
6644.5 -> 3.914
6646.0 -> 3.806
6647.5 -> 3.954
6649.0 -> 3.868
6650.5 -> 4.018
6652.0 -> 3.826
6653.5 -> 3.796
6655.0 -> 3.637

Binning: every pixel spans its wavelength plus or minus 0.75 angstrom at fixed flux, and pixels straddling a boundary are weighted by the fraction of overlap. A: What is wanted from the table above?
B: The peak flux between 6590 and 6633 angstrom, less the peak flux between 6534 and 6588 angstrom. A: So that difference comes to -0.16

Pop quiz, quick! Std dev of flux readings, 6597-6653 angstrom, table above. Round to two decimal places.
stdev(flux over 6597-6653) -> 0.13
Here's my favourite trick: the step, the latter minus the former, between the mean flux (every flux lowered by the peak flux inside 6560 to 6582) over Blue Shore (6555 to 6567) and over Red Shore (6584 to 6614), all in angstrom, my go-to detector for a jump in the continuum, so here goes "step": 0.05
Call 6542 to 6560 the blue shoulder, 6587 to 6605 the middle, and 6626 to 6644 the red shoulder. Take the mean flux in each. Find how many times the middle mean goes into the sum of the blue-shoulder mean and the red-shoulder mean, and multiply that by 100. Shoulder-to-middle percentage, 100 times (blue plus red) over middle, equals 196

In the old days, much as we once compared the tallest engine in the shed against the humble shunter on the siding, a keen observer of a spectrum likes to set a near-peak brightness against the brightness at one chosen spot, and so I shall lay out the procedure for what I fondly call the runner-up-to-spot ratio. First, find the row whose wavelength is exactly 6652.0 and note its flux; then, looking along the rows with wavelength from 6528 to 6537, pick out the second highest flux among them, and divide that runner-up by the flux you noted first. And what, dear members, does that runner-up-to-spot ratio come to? 1.08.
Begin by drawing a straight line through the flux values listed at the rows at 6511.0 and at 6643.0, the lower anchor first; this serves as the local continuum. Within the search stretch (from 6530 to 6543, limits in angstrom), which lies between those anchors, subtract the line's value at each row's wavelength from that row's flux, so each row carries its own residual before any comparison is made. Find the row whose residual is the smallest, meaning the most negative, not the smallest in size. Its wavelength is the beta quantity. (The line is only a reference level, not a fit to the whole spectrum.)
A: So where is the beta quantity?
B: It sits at 6533.5 angstrom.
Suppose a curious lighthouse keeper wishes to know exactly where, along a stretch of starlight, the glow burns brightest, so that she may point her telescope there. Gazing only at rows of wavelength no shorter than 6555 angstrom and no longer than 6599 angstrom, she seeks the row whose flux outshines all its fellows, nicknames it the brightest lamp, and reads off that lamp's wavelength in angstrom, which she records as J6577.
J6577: 6562.0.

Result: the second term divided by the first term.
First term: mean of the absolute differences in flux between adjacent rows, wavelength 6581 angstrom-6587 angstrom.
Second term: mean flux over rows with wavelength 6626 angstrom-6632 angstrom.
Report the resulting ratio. 101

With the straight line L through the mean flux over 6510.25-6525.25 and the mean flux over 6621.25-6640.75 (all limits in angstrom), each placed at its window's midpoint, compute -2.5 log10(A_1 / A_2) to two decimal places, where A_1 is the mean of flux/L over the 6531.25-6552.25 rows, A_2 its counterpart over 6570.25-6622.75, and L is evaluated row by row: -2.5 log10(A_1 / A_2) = -0.02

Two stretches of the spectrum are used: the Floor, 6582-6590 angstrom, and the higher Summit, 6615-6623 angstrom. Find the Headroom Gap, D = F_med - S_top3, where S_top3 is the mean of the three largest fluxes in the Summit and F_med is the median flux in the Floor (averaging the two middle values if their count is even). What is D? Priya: -0.04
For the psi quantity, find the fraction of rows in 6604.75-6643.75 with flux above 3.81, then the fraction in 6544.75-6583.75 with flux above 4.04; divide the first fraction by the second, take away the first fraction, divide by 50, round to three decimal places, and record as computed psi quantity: 0.017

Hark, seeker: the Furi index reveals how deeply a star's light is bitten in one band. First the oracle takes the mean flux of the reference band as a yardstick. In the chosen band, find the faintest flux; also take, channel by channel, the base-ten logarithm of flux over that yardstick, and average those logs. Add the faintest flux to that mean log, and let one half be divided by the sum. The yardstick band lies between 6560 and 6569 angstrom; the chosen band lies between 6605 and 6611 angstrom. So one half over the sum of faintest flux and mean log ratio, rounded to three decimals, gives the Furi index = 0.131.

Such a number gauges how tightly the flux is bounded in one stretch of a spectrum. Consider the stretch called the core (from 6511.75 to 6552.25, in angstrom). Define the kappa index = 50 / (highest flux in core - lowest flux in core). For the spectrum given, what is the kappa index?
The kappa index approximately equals 76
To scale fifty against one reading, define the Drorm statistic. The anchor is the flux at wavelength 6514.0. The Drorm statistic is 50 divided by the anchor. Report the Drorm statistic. 13.0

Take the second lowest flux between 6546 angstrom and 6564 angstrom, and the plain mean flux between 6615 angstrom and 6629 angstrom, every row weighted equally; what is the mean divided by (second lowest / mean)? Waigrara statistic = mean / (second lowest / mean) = 4.02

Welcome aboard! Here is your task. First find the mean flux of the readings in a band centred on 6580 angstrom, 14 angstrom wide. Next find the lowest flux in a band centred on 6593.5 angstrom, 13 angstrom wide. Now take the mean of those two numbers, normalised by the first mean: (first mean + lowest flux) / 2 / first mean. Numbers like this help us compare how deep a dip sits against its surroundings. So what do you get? 0.951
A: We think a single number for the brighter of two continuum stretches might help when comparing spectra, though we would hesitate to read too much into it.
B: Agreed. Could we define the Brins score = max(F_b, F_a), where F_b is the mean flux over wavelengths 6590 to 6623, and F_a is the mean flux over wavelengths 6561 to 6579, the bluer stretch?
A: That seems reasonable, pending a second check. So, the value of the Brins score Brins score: 3.97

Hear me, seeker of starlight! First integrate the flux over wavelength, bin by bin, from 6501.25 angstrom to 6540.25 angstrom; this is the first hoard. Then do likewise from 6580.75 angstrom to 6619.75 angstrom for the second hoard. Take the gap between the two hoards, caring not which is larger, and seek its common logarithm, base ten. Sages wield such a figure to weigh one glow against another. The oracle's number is 0.21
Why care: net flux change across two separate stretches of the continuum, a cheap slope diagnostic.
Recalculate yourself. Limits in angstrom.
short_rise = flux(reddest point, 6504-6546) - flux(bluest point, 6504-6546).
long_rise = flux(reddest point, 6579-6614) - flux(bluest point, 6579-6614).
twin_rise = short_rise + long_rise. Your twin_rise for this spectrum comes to 0.25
